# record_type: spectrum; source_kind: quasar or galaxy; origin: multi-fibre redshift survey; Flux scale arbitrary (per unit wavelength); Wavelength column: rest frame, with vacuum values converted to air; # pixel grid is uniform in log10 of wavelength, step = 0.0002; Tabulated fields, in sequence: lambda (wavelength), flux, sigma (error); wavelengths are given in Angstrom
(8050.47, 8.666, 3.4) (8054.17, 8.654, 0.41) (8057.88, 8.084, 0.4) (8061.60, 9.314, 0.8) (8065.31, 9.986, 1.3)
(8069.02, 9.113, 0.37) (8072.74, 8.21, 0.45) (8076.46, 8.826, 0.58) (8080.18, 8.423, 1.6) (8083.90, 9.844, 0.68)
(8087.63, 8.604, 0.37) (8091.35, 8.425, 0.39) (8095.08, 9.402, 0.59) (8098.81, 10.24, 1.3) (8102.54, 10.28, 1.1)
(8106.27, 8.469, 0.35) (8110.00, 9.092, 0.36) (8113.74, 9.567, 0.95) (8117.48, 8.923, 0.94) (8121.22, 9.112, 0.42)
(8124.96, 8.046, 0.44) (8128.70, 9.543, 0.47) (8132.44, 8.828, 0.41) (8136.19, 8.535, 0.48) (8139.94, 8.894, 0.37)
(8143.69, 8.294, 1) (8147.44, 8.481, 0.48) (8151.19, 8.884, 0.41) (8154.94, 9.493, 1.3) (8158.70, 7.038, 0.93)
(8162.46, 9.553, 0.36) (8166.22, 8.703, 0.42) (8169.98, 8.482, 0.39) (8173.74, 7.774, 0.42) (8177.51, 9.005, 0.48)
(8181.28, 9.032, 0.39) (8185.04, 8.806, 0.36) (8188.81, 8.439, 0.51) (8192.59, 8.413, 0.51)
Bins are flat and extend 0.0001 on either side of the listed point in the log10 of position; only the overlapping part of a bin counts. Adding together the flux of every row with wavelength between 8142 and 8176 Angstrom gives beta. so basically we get 77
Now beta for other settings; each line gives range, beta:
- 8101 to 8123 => 55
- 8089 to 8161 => 170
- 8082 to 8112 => 74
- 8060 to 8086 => 64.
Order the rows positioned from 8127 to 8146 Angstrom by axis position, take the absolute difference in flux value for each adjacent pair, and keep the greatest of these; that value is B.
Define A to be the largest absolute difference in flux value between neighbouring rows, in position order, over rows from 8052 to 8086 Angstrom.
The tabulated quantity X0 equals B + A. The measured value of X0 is 2.1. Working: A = 1.4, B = 0.7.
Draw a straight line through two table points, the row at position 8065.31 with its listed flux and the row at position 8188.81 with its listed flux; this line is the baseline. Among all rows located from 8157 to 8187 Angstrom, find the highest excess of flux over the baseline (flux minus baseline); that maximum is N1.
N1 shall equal 0.8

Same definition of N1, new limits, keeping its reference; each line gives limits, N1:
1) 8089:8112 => 0.8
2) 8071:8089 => 0.1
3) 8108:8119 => 0.2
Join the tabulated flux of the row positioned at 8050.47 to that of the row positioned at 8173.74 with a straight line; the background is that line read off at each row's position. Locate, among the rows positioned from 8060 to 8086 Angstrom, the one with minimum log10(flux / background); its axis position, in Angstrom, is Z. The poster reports 8072.74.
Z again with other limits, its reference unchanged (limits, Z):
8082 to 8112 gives 8091.35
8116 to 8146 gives 8124.96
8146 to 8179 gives 8158.70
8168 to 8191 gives 8173.74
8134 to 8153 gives 8143.69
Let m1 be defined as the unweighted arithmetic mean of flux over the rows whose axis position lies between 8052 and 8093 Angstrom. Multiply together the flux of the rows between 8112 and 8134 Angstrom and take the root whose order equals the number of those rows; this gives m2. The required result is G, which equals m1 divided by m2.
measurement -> 0.99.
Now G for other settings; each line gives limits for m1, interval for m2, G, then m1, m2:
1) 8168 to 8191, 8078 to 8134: 0.94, 8.59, 9.10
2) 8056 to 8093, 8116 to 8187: 1.02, 8.88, 8.68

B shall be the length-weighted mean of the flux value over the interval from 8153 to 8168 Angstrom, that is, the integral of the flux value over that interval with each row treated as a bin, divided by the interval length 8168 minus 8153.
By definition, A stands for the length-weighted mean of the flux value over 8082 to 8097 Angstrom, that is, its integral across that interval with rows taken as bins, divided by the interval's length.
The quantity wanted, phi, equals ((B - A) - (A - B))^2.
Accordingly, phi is 0.55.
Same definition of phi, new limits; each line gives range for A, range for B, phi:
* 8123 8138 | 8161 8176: 0.07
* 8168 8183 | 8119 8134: 0.41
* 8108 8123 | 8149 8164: 0.79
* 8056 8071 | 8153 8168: 0.70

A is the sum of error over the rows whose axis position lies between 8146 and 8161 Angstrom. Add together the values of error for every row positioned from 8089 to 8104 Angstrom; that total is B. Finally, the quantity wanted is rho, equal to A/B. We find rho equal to 0.92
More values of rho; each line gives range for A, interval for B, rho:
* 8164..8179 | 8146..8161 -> 0.55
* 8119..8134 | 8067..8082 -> 0.58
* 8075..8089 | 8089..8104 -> 0.96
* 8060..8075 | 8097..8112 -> 0.94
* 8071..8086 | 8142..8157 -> 1.04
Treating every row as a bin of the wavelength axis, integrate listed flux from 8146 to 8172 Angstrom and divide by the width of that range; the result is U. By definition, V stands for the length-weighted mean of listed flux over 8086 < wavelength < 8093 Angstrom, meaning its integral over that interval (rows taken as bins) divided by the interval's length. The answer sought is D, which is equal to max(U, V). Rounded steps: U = 8.66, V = 8.52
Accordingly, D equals 8.66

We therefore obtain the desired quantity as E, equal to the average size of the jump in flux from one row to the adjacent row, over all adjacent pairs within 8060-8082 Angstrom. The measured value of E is 0.69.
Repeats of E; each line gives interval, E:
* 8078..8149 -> 0.73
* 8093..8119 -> 0.74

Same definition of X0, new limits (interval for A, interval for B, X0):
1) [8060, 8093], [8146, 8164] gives 3.9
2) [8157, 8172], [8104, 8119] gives 3.2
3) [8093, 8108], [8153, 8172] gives 4.3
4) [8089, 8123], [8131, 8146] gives 2.4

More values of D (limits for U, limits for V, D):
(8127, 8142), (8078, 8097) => 8.94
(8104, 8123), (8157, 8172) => 9.06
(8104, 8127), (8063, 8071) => 9.52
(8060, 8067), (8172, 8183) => 9.66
